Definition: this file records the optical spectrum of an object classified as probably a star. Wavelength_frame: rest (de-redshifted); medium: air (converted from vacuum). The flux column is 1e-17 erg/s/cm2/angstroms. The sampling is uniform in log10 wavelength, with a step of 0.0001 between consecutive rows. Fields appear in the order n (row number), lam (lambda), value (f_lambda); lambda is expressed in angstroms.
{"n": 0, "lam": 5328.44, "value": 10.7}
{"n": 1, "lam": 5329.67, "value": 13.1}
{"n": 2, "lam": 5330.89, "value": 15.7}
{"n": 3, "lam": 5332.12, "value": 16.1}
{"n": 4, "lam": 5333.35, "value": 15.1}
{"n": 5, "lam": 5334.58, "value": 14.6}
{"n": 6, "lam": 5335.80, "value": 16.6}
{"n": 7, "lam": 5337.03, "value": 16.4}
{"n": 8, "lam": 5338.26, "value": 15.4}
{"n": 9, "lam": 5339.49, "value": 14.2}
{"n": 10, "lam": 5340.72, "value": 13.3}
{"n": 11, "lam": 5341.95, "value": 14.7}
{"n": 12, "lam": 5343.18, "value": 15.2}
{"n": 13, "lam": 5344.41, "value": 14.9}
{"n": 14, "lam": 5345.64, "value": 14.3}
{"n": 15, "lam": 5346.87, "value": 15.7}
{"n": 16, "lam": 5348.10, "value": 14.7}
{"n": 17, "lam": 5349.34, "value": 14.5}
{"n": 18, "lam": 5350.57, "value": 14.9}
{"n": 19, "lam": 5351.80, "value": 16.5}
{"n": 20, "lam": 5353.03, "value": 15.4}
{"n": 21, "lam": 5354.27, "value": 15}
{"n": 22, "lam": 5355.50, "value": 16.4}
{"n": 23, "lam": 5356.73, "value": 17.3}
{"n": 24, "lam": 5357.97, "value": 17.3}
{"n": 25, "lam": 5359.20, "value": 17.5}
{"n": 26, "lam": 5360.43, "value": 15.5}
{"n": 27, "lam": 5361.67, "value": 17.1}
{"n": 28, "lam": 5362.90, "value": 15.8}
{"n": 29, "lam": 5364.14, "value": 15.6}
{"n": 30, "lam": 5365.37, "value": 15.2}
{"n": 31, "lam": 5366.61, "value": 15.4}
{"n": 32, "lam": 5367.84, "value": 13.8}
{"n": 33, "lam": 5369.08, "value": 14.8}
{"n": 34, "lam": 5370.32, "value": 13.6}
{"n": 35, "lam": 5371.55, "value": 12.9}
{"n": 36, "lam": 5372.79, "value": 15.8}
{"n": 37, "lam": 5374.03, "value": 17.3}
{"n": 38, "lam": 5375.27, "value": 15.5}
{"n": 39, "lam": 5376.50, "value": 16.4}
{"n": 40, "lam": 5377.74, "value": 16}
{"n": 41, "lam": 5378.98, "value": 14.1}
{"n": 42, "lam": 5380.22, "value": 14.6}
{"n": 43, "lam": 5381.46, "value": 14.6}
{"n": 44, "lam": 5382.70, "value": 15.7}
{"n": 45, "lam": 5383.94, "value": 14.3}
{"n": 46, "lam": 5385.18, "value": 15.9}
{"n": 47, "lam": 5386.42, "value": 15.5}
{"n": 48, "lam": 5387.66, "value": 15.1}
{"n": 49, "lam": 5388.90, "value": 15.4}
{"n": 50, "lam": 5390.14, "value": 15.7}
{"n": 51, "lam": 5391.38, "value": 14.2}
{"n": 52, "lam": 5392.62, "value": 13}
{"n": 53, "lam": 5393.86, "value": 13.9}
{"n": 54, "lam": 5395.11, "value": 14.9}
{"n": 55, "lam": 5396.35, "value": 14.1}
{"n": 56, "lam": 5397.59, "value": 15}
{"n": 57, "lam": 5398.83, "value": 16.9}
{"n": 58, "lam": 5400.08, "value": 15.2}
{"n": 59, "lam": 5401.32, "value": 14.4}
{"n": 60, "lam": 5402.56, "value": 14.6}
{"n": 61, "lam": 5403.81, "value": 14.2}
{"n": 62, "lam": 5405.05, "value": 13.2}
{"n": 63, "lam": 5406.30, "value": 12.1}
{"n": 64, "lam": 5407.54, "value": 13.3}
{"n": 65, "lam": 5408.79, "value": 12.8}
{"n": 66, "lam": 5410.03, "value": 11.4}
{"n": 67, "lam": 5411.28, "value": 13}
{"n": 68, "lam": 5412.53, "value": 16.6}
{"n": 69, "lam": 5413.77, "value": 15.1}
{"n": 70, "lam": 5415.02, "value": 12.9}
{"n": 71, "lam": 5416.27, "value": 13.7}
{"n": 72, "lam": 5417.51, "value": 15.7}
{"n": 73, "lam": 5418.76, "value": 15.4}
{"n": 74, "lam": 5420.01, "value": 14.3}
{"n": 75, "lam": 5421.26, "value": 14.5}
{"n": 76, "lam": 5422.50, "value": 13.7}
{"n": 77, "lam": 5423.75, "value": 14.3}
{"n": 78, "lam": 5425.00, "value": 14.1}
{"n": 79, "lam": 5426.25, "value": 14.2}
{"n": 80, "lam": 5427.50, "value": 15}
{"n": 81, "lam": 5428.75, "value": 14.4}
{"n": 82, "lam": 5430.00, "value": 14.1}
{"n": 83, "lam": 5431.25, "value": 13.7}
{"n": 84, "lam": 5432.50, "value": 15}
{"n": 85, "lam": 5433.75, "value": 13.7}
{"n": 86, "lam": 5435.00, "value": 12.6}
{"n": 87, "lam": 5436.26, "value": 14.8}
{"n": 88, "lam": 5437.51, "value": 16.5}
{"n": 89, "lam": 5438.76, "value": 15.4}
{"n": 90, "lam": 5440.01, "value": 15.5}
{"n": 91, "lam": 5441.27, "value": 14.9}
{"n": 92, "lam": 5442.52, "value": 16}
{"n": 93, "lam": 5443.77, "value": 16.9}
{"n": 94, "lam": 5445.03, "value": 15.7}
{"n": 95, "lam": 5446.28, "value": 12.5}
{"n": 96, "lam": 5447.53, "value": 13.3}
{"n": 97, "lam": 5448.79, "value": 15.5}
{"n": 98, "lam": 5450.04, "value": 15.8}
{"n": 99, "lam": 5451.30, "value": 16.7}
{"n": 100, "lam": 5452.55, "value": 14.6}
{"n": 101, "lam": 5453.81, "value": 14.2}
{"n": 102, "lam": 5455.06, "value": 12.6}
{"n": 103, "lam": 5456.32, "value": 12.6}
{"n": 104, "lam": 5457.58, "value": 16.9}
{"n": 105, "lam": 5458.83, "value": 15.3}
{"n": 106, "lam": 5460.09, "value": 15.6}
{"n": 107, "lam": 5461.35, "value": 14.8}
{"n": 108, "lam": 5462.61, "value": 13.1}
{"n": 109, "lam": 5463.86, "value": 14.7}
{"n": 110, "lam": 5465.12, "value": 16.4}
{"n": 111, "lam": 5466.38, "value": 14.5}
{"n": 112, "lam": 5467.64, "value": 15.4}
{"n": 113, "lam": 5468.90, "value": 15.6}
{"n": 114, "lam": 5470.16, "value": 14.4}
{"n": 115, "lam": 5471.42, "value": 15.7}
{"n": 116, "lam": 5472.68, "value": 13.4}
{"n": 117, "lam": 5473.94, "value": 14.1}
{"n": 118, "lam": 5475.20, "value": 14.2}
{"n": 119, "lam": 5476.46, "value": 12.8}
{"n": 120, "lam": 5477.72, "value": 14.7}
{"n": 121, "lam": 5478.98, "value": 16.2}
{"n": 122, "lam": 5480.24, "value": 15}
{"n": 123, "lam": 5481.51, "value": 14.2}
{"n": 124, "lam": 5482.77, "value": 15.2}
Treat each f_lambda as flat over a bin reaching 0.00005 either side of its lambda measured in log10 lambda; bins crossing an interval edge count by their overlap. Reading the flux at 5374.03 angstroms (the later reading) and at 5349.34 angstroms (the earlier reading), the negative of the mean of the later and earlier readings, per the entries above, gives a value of -15.9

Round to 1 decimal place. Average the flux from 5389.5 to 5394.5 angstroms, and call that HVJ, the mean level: 14.2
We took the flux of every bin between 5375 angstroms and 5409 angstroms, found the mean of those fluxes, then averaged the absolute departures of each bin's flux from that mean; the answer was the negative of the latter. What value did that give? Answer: -0.90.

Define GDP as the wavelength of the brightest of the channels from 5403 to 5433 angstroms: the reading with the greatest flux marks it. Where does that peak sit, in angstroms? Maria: 5412.53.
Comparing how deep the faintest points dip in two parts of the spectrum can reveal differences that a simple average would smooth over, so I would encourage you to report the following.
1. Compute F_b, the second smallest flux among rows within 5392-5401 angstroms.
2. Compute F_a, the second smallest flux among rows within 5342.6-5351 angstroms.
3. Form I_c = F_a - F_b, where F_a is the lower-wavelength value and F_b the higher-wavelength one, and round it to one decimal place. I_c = 0.6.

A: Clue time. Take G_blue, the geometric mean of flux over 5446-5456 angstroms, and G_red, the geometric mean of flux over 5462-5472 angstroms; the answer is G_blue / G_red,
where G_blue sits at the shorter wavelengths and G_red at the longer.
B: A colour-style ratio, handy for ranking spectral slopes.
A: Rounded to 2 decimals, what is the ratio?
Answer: 0.96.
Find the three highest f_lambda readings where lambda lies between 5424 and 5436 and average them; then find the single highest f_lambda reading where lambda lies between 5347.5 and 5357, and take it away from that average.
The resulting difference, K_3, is -2.5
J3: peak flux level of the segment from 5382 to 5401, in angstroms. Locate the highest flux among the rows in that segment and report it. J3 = 16.9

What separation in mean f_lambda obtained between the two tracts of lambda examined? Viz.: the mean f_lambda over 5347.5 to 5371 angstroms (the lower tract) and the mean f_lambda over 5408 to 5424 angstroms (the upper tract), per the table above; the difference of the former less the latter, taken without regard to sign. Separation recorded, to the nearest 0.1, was 1.5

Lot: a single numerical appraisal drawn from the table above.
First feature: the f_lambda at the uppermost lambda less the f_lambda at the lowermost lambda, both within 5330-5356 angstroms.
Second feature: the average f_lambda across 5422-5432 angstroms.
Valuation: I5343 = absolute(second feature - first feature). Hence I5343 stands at 13.5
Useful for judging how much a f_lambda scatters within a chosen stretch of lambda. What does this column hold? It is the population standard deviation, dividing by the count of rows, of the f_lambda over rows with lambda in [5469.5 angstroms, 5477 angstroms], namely 0.90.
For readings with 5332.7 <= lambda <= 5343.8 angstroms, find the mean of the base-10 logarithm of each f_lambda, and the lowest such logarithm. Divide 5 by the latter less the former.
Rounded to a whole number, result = -94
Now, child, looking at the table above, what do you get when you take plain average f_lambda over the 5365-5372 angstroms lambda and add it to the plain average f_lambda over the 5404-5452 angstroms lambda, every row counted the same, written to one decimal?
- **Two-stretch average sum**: 28.7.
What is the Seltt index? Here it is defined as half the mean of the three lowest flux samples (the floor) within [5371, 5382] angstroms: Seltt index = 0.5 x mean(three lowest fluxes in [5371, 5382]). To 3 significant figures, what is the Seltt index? 6.93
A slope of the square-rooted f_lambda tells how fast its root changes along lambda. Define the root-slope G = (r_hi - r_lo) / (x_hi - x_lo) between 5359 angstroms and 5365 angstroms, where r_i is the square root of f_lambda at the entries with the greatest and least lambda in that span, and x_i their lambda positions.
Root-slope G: -0.05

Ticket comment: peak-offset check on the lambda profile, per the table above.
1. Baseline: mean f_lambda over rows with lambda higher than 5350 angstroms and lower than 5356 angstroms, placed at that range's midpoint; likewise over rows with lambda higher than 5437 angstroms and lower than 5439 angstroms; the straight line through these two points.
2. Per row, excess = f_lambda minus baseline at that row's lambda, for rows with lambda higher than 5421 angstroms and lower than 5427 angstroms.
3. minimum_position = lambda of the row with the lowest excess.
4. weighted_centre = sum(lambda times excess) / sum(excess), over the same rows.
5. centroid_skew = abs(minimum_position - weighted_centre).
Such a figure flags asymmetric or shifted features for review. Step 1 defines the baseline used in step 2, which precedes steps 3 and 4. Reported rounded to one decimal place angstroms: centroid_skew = 1.3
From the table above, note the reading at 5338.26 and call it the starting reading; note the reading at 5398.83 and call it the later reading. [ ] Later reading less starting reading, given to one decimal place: 1.5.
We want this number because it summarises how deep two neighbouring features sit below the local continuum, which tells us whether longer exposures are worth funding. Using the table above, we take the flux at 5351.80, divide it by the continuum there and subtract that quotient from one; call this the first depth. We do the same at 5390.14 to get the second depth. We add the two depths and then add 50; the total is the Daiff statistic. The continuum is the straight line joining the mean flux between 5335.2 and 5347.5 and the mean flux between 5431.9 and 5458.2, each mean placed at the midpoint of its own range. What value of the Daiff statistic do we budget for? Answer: 49.9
